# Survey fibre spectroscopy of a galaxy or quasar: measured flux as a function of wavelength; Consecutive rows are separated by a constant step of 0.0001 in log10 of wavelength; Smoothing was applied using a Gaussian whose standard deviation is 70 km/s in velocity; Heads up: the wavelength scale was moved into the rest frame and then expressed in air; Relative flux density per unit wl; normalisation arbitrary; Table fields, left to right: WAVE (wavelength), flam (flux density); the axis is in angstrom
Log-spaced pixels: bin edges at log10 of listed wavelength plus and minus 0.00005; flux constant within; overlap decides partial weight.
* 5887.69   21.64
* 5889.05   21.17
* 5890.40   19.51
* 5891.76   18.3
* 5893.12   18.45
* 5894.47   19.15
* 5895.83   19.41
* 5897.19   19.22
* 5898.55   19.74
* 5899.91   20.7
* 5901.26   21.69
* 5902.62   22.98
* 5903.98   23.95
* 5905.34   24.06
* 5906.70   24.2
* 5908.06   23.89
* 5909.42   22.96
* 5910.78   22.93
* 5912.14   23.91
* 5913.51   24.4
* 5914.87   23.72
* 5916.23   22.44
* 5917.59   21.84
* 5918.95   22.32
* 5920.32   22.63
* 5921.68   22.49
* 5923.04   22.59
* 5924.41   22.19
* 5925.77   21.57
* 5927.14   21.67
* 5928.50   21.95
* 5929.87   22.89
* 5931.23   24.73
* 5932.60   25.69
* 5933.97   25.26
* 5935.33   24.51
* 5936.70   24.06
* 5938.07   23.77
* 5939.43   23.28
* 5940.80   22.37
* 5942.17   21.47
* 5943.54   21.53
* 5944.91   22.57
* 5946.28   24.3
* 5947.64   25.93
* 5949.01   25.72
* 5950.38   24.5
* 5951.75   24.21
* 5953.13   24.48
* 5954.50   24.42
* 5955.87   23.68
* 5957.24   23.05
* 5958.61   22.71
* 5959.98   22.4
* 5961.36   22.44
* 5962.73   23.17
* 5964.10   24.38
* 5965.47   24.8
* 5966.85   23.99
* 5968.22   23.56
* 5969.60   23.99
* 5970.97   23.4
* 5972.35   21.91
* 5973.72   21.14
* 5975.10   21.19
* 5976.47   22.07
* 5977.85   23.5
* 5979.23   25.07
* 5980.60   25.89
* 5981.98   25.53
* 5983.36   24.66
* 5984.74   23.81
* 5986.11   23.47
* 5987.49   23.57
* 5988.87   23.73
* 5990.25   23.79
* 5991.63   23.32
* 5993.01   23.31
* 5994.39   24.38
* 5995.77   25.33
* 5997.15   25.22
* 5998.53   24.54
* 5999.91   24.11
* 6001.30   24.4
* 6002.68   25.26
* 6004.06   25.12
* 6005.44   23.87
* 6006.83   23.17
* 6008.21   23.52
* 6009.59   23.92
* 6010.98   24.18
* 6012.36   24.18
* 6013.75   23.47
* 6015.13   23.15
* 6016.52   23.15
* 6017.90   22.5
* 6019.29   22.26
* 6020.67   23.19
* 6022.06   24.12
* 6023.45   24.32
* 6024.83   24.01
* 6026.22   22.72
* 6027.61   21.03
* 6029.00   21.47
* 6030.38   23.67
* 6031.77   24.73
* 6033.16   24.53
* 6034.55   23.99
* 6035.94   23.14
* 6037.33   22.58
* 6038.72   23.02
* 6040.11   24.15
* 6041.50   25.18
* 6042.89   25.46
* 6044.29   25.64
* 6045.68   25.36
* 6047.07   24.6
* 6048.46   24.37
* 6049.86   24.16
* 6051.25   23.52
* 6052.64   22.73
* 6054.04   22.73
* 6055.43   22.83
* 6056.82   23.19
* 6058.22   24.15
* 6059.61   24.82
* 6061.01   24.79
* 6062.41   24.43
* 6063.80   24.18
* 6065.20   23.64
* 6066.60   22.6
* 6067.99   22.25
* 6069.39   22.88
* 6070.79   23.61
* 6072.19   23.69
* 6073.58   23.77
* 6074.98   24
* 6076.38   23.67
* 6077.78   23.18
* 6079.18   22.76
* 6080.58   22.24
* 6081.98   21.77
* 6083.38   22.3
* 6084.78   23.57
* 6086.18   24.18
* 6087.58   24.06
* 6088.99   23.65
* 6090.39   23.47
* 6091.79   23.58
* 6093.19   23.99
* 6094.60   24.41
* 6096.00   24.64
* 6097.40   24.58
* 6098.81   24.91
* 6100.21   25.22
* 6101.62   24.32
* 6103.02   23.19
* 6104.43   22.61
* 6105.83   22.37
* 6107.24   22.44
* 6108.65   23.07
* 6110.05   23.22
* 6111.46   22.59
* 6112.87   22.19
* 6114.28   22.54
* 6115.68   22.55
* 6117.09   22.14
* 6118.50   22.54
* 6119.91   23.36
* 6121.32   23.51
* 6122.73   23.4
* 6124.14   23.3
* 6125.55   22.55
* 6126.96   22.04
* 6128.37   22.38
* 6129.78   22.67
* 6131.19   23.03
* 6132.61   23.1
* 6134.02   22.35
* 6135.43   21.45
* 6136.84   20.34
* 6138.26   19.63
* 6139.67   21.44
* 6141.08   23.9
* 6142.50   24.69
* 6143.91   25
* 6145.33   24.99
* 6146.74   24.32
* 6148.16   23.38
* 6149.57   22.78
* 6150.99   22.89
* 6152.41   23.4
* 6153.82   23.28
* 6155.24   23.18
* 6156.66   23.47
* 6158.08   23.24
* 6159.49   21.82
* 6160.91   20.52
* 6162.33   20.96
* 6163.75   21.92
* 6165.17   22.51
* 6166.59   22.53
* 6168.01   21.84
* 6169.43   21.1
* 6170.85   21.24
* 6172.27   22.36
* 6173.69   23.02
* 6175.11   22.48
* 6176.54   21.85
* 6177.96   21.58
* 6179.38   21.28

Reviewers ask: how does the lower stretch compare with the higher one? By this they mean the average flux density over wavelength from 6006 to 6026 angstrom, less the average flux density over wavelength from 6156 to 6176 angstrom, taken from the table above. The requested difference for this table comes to 1.4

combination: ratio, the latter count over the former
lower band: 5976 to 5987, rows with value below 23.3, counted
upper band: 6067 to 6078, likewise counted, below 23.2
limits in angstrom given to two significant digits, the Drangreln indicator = 3.0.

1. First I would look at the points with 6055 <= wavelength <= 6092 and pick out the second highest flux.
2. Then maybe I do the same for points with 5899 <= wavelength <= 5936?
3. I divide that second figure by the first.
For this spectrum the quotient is 1.02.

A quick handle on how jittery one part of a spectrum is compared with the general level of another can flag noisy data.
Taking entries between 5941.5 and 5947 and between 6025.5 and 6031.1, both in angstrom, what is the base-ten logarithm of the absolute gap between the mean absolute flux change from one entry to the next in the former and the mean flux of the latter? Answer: 1.33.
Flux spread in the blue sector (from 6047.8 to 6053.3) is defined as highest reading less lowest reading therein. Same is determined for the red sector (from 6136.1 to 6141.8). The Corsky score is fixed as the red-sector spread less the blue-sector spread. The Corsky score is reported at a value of 2.6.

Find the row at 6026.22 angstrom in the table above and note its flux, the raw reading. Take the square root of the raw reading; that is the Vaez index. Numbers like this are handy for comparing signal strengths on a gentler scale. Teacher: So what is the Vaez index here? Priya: 4.77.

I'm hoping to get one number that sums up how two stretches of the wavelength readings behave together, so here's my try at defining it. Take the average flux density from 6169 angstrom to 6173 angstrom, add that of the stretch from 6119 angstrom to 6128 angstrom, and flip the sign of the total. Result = -44.6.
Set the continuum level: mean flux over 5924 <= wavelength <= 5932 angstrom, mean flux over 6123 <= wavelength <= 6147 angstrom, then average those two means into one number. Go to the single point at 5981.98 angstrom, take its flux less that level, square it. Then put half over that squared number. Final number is 0.06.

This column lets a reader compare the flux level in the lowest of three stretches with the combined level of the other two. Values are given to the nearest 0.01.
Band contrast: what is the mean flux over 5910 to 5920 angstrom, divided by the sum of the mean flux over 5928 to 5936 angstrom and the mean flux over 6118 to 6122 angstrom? 0.49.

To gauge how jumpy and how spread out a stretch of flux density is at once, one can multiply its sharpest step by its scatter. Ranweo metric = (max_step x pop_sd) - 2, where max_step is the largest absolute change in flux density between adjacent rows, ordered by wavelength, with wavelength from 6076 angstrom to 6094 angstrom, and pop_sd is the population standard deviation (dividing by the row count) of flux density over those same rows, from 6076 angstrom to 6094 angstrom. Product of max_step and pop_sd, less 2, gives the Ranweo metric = -1.1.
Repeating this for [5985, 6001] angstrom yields -1.3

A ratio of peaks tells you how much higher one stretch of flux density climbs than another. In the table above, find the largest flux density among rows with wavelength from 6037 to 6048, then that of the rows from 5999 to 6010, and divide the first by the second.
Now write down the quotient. 1.02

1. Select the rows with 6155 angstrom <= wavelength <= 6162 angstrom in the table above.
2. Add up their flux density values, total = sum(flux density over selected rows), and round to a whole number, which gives 112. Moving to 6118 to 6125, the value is 116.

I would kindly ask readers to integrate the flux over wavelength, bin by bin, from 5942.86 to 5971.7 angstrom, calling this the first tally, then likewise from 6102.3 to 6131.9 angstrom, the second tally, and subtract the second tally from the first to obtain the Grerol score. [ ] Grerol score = 12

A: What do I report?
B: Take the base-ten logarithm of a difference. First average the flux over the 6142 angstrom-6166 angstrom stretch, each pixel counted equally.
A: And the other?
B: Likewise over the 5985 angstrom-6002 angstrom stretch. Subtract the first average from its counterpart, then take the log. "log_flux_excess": 0.01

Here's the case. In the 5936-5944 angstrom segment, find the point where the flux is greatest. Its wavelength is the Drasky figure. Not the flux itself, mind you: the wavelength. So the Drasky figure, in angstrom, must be 5936.70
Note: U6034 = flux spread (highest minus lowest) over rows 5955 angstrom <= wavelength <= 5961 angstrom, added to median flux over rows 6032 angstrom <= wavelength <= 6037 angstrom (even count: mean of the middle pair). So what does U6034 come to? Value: 25.3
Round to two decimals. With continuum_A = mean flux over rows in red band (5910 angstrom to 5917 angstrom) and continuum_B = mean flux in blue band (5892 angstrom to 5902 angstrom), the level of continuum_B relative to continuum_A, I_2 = 0.84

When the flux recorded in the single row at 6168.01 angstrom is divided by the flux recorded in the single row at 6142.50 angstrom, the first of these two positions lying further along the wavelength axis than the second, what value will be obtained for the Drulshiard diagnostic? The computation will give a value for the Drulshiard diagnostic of 0.88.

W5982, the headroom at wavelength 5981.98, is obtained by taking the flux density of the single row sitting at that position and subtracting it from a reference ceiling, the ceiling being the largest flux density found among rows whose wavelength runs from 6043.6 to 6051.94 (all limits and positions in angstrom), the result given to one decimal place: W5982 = 0.1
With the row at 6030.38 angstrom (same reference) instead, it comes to 2.0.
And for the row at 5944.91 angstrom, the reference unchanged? 3.1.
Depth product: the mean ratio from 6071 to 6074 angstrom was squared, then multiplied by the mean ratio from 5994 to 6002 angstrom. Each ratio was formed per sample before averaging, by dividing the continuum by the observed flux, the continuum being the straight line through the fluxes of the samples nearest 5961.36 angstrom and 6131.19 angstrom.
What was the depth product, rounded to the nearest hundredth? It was 0.85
